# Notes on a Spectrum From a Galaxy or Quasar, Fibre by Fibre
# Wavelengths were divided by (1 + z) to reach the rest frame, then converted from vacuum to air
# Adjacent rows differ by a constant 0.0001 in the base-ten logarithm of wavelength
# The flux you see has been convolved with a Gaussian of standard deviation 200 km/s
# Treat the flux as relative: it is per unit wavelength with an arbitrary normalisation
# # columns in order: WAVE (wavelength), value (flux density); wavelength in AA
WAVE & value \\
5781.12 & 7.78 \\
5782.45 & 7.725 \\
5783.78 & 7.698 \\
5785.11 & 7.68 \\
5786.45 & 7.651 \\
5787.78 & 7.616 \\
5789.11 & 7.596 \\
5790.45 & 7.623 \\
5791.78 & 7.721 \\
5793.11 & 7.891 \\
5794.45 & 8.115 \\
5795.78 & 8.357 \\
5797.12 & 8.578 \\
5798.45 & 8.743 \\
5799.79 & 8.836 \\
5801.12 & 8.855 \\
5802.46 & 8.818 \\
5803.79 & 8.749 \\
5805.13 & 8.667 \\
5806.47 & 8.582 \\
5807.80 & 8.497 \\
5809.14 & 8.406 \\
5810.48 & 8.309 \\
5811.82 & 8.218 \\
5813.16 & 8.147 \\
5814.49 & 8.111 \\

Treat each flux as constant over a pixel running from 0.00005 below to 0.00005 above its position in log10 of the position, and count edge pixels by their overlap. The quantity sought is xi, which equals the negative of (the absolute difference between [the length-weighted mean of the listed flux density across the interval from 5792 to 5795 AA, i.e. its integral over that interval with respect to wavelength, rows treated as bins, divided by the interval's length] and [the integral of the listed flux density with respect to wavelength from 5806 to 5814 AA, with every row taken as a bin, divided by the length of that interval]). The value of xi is -0.41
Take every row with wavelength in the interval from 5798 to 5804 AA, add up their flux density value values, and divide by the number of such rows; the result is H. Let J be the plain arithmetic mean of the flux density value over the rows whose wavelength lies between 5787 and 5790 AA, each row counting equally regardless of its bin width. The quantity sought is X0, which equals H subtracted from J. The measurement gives -1.2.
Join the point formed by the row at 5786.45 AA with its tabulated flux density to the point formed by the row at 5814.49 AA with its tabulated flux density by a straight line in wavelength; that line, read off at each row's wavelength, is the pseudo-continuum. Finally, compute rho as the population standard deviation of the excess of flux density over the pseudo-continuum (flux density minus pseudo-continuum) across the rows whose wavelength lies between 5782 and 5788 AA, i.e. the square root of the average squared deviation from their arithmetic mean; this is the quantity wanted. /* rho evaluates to 0.07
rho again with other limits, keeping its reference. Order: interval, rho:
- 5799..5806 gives 0.10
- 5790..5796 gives 0.24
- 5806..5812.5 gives 0.16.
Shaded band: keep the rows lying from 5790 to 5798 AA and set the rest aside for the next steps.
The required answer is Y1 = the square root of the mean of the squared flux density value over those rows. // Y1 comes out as 8.1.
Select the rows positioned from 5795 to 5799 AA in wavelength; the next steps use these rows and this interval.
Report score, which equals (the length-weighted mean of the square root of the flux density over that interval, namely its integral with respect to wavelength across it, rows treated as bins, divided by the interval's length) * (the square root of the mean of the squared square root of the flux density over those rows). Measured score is 8.56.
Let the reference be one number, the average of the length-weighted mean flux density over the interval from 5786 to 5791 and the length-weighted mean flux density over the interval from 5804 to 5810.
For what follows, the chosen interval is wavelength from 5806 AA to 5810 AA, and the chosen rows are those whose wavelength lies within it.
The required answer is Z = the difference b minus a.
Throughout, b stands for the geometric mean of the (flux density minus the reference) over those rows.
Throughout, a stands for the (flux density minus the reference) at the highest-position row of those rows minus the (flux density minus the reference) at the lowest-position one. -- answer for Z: 0.59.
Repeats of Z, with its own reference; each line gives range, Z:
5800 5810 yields 1.00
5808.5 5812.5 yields 0.41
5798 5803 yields 0.66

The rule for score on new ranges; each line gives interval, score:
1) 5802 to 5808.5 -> 8.66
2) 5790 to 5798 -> 8.07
